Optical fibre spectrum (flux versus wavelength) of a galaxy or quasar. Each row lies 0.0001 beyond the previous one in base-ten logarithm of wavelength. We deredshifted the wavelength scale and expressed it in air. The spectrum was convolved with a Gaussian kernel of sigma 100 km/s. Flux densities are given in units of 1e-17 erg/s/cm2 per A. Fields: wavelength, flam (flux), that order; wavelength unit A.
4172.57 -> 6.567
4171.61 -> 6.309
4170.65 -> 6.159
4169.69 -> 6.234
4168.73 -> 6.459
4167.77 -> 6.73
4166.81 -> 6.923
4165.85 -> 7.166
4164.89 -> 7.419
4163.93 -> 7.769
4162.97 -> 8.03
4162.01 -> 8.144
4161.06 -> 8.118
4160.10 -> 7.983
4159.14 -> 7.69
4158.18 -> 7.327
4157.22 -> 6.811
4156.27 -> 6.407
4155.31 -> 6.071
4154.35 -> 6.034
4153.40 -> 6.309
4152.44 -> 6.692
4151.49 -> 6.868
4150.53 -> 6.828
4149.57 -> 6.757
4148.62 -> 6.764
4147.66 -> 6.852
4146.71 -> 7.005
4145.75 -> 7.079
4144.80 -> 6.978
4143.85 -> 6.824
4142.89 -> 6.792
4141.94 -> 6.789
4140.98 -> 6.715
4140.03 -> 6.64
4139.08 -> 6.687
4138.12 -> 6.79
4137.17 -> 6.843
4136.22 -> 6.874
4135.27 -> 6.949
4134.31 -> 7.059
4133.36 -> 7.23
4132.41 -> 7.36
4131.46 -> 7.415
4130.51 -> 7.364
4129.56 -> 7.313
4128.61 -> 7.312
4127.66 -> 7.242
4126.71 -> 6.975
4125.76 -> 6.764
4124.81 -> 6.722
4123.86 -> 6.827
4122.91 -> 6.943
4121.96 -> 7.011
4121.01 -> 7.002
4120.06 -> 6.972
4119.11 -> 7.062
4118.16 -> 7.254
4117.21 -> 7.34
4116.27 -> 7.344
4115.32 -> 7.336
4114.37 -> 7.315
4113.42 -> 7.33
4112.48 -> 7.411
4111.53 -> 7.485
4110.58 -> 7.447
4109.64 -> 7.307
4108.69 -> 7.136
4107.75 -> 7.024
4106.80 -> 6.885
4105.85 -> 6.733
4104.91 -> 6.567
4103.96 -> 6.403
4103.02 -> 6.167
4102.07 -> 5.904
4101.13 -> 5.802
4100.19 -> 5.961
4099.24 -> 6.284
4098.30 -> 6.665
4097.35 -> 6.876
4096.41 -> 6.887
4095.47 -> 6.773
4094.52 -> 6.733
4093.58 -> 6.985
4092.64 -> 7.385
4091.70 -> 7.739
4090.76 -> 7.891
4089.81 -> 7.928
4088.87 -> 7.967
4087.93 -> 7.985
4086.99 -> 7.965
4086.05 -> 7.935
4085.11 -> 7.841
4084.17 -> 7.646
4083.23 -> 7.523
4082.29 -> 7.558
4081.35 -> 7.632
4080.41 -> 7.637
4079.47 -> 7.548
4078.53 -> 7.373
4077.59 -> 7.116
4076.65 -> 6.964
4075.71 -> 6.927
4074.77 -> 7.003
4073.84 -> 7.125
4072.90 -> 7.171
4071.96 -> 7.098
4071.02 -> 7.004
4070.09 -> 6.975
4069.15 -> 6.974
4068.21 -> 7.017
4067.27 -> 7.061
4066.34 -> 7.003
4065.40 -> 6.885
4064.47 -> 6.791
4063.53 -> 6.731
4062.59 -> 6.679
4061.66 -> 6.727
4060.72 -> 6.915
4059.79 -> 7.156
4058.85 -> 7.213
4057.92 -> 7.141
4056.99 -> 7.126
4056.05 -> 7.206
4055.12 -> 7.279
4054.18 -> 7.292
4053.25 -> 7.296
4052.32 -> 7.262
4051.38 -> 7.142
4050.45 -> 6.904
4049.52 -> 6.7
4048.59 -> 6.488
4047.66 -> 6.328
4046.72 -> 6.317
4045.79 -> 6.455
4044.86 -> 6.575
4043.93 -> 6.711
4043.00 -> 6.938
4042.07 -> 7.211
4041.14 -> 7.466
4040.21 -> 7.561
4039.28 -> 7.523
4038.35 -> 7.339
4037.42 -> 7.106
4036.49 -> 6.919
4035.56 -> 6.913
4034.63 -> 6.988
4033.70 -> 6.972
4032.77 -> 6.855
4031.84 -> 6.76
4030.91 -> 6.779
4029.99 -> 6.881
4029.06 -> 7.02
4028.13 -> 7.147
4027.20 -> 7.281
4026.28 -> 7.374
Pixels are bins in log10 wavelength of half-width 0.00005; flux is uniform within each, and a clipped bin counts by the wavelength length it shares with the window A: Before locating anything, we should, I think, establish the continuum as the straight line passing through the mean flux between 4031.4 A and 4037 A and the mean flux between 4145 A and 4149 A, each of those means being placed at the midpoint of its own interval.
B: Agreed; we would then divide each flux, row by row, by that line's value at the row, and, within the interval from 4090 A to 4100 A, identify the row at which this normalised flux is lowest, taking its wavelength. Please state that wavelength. 4099.24 A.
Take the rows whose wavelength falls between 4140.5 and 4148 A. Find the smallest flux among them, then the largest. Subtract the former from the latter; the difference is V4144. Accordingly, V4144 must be 0.36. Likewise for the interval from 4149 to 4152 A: 0.11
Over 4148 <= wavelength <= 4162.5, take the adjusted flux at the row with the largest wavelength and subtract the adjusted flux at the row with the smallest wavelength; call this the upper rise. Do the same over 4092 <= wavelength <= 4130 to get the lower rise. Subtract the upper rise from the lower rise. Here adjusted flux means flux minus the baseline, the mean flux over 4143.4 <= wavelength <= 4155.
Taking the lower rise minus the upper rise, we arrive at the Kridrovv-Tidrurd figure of -1.5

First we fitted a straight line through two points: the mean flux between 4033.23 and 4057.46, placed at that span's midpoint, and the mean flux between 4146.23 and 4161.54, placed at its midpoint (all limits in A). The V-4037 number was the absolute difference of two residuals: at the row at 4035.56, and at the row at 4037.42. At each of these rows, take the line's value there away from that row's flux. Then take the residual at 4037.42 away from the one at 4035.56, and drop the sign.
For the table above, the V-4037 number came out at 0.19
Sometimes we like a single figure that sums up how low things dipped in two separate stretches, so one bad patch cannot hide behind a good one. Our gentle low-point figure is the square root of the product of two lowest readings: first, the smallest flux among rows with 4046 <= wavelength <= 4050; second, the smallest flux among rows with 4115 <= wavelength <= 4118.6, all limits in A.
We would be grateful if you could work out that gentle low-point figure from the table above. 6.77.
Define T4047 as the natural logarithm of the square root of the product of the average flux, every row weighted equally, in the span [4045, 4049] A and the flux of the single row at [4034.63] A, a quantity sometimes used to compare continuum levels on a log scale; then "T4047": 1.90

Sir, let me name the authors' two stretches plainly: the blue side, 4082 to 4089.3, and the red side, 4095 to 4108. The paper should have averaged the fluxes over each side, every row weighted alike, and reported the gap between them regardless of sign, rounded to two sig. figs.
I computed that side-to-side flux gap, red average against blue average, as 1.3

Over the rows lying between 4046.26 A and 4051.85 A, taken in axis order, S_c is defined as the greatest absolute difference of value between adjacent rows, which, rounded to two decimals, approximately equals 0.24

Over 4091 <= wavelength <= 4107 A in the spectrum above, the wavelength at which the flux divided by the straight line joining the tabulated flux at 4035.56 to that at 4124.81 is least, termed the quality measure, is 4101.13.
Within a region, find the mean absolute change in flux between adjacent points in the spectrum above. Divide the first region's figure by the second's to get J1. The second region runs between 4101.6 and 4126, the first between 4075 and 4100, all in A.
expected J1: 1.31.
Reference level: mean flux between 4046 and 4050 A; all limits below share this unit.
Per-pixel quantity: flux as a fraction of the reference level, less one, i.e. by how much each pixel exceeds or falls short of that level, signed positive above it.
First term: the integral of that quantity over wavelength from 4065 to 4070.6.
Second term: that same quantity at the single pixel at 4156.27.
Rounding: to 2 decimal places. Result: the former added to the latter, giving 0.45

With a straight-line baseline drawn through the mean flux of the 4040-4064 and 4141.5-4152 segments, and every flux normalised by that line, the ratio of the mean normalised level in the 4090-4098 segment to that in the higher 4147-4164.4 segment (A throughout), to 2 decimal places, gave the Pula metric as 1.00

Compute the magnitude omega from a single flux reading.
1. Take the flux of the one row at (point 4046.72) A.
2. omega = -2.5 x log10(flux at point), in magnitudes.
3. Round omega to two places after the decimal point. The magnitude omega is -2.00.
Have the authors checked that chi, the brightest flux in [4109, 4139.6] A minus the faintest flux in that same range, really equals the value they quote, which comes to 0.80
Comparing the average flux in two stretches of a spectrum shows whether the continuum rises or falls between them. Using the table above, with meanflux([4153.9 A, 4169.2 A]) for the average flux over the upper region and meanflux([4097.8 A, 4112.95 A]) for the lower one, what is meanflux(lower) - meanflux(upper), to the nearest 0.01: -0.49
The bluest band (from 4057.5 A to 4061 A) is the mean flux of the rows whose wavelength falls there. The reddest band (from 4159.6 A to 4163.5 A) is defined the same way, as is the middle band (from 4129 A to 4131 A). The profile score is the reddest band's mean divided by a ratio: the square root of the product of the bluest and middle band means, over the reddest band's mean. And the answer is 9.0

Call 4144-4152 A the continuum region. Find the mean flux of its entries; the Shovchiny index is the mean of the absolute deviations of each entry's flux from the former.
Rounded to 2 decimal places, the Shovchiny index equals 0.10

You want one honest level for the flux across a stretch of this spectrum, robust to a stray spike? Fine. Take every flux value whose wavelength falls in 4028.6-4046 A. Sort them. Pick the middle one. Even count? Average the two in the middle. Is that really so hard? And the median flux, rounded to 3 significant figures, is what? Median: 6.94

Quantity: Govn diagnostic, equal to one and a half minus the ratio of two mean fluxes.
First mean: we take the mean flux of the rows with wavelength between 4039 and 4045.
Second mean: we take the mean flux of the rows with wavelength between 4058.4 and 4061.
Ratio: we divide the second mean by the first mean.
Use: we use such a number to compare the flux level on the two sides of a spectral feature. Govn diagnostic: 0.51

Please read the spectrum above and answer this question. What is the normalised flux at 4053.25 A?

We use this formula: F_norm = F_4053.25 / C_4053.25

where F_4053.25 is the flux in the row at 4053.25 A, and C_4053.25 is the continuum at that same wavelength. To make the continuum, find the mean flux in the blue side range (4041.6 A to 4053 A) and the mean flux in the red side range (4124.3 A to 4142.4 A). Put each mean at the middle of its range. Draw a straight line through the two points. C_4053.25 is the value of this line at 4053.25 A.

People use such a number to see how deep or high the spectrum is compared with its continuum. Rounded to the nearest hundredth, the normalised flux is 1.08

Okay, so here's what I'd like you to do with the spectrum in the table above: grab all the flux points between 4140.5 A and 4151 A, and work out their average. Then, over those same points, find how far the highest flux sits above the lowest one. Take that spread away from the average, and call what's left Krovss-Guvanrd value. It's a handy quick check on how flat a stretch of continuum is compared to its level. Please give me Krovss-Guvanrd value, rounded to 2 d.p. 6.49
